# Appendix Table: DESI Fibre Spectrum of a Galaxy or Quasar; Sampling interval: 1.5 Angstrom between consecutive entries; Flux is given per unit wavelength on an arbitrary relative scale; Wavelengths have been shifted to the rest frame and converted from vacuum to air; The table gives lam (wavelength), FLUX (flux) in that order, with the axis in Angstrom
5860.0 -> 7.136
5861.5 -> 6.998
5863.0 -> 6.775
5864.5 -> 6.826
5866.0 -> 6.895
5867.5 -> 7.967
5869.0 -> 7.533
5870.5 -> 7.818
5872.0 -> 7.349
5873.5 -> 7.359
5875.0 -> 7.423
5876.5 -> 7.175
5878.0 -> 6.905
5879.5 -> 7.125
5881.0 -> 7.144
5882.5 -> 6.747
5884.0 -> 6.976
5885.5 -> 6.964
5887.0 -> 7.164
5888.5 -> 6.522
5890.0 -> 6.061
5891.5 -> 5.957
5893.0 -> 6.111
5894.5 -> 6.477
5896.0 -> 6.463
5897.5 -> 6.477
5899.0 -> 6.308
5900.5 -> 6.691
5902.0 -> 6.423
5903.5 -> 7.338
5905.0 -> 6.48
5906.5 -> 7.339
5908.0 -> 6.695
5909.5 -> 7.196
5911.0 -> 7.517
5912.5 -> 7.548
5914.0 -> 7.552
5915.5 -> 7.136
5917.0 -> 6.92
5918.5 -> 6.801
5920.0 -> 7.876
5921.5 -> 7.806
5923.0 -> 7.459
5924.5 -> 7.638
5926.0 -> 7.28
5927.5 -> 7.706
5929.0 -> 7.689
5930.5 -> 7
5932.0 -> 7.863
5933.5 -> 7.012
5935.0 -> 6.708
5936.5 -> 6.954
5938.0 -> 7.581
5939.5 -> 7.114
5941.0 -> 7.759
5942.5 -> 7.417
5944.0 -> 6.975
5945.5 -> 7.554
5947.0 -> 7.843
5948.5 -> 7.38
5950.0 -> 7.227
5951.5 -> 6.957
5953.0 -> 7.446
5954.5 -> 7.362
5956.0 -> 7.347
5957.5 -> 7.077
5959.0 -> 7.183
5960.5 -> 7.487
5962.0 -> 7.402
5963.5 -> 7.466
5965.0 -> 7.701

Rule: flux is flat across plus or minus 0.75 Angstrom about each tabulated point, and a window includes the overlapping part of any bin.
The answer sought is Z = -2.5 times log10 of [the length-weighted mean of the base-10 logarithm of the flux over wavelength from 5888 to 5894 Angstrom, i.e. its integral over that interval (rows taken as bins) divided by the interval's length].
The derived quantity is 0.257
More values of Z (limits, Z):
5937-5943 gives 0.149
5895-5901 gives 0.227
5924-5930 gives 0.141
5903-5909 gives 0.187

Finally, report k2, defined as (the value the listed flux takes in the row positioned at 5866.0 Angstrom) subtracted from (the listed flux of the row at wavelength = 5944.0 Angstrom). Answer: 0.1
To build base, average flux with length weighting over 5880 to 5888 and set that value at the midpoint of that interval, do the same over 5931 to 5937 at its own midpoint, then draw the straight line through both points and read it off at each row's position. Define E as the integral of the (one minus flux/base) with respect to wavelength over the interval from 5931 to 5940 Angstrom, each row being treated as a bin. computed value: -0.08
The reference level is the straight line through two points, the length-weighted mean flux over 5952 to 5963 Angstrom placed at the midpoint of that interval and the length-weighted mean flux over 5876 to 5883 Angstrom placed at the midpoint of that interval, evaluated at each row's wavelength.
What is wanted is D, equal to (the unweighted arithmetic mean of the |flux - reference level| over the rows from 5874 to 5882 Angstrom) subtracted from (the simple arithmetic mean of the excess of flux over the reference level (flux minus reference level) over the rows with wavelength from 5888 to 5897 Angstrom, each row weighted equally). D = -1.0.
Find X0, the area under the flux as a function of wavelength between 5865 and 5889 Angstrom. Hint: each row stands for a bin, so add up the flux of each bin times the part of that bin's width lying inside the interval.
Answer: 173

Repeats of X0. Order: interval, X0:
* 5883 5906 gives 151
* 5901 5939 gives 276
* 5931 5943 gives 88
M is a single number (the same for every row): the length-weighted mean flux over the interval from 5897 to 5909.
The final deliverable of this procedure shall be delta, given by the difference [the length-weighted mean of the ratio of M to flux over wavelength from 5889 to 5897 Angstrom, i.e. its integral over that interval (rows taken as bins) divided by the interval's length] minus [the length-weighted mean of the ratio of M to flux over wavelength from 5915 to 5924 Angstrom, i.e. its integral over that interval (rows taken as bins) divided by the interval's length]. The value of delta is 0.162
